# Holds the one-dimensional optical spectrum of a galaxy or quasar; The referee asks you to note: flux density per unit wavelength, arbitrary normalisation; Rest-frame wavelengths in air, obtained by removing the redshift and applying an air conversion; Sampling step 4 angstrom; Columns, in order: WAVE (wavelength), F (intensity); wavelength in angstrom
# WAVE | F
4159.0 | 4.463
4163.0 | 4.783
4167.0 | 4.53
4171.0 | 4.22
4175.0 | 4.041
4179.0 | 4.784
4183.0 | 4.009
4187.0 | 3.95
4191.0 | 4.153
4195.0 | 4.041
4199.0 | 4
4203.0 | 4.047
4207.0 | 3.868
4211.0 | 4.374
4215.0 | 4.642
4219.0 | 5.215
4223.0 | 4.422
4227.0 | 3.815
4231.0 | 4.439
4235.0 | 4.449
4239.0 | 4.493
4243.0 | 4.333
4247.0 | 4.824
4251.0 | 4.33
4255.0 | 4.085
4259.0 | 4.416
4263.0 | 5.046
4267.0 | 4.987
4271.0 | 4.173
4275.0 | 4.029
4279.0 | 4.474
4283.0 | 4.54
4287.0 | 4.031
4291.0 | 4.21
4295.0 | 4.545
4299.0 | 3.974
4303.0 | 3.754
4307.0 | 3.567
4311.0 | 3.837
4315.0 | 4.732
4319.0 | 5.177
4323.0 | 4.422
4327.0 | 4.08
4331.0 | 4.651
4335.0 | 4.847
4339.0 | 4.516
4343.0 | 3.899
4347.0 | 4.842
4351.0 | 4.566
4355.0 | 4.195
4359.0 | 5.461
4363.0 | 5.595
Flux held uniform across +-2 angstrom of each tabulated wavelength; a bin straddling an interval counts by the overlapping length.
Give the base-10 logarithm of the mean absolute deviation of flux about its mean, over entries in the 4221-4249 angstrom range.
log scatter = -0.73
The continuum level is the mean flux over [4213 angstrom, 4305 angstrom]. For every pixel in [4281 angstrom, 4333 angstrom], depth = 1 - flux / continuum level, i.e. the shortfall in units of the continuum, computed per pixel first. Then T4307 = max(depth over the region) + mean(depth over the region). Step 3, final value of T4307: 0.22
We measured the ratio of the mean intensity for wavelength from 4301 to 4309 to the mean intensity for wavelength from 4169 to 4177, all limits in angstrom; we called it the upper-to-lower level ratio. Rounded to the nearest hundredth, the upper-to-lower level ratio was 0.89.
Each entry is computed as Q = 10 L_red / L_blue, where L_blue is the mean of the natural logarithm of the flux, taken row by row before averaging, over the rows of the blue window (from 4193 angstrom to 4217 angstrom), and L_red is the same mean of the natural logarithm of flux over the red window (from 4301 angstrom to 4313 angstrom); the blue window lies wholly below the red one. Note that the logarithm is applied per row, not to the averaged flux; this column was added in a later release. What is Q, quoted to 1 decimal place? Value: 9.2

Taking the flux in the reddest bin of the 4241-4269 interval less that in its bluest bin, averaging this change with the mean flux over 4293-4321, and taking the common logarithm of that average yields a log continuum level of 0.39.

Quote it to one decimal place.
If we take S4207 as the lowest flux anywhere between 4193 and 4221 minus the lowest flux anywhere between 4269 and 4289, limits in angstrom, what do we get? -0.2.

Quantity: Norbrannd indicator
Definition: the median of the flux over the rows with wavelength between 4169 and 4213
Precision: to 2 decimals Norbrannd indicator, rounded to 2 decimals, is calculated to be 4.04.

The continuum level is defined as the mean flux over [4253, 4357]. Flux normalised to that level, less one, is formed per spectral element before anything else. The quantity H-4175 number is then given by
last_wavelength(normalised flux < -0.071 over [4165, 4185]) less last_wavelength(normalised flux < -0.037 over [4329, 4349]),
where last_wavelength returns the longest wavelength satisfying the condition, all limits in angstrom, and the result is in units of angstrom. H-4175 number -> -160 angstrom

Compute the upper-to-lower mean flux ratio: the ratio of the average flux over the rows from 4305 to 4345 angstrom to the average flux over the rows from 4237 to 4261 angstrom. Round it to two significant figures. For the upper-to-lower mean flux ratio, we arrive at 0.99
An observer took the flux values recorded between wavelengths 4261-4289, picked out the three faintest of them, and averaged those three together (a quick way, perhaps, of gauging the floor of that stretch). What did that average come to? 4.08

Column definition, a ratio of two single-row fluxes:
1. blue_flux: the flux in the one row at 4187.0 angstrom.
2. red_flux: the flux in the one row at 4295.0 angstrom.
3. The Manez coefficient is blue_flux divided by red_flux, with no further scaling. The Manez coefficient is 0.87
